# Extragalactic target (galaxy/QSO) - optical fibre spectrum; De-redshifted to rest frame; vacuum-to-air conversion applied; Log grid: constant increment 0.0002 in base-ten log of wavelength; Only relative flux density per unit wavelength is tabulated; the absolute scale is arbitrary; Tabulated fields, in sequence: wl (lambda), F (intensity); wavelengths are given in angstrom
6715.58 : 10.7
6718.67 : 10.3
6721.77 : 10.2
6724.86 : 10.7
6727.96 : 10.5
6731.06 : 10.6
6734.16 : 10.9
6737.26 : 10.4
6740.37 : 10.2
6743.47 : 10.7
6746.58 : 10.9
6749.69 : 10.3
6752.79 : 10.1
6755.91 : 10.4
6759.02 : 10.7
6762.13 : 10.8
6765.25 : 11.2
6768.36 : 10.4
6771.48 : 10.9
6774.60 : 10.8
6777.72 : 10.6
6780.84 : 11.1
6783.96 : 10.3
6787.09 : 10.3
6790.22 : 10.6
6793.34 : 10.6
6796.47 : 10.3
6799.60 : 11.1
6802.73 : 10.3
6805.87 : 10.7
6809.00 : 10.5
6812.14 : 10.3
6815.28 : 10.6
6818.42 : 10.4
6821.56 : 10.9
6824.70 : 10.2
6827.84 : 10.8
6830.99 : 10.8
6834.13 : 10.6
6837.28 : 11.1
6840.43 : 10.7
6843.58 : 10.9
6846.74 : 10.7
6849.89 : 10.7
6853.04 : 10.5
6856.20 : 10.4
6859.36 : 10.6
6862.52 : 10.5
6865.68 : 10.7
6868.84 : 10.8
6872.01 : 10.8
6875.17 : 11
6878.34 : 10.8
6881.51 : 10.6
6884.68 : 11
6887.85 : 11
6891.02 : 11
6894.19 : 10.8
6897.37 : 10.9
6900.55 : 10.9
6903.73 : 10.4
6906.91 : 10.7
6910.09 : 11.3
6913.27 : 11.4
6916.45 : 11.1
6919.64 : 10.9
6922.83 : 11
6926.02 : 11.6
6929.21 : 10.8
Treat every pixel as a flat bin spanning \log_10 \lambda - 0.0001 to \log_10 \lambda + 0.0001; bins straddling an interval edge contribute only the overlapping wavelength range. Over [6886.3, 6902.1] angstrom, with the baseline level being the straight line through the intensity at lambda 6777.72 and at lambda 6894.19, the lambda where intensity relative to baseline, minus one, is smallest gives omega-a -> 6894.19 angstrom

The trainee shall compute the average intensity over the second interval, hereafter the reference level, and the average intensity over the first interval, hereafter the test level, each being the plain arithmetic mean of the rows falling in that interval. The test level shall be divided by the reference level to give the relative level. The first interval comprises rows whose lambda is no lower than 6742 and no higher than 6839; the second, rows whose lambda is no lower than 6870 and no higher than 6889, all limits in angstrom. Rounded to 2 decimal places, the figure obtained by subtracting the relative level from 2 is 1.02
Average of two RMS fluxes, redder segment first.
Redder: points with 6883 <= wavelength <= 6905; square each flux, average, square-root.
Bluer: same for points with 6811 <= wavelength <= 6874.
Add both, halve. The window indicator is 10.8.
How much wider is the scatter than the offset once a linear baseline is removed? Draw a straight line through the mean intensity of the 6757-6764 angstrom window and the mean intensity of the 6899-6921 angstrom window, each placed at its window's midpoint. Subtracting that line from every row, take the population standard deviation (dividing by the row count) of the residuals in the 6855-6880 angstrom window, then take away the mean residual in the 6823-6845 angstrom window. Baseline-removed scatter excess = 0.29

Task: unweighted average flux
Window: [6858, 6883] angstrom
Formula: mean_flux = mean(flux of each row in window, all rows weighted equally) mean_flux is 10.7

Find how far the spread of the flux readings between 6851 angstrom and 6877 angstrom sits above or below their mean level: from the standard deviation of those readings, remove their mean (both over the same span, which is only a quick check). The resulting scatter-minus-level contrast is -10.5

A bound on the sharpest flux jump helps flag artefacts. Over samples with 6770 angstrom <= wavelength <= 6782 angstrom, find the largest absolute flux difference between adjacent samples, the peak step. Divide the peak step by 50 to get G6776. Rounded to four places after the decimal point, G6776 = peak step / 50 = 0.0100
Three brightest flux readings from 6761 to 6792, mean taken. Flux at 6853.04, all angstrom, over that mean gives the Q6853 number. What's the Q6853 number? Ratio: 0.95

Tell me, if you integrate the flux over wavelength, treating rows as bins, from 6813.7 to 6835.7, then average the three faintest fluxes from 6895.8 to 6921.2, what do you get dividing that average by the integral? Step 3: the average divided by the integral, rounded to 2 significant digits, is 0.046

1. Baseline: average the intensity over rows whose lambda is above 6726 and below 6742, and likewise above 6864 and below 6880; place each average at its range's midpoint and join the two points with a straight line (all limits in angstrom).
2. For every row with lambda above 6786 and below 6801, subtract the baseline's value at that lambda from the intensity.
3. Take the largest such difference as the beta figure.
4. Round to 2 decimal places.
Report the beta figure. 0.44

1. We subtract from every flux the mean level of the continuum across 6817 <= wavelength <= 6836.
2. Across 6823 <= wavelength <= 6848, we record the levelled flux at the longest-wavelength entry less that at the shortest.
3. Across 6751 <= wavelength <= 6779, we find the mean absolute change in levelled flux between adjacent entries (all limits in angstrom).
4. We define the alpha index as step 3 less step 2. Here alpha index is -0.16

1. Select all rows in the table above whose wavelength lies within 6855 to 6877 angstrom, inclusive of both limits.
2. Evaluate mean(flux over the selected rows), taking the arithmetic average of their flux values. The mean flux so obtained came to 10.7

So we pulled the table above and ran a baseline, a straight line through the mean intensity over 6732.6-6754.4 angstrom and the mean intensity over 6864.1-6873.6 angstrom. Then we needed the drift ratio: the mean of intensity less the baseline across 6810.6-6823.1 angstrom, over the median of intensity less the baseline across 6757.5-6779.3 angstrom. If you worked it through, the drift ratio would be 0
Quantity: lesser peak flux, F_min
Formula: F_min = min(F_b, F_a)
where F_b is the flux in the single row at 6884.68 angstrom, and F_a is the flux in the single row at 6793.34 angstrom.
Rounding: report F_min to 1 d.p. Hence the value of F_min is 10.6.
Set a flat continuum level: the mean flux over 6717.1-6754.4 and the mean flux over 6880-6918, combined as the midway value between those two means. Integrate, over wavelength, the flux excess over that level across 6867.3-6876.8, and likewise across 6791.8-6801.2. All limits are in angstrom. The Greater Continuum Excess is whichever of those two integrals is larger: 1.5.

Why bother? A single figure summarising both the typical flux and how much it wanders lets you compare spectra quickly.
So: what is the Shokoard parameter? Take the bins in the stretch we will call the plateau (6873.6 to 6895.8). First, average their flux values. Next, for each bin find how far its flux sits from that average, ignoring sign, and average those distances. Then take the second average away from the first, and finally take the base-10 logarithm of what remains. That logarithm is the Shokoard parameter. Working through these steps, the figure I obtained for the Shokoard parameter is 1.03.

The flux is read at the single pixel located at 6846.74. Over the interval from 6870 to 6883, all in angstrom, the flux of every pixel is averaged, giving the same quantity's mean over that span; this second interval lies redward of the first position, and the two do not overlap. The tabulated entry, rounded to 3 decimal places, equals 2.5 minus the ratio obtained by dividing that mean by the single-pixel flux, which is 1.491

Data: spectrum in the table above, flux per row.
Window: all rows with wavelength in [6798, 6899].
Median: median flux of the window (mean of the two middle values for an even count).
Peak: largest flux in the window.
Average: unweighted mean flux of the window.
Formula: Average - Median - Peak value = -11.1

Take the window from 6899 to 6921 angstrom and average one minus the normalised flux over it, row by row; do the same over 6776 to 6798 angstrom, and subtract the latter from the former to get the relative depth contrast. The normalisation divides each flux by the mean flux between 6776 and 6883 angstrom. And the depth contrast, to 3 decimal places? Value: -0.039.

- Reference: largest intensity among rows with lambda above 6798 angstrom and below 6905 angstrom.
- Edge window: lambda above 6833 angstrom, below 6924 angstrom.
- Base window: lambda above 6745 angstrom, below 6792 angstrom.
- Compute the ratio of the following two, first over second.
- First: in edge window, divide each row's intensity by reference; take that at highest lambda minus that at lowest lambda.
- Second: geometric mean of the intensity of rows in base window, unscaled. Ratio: 0.0034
